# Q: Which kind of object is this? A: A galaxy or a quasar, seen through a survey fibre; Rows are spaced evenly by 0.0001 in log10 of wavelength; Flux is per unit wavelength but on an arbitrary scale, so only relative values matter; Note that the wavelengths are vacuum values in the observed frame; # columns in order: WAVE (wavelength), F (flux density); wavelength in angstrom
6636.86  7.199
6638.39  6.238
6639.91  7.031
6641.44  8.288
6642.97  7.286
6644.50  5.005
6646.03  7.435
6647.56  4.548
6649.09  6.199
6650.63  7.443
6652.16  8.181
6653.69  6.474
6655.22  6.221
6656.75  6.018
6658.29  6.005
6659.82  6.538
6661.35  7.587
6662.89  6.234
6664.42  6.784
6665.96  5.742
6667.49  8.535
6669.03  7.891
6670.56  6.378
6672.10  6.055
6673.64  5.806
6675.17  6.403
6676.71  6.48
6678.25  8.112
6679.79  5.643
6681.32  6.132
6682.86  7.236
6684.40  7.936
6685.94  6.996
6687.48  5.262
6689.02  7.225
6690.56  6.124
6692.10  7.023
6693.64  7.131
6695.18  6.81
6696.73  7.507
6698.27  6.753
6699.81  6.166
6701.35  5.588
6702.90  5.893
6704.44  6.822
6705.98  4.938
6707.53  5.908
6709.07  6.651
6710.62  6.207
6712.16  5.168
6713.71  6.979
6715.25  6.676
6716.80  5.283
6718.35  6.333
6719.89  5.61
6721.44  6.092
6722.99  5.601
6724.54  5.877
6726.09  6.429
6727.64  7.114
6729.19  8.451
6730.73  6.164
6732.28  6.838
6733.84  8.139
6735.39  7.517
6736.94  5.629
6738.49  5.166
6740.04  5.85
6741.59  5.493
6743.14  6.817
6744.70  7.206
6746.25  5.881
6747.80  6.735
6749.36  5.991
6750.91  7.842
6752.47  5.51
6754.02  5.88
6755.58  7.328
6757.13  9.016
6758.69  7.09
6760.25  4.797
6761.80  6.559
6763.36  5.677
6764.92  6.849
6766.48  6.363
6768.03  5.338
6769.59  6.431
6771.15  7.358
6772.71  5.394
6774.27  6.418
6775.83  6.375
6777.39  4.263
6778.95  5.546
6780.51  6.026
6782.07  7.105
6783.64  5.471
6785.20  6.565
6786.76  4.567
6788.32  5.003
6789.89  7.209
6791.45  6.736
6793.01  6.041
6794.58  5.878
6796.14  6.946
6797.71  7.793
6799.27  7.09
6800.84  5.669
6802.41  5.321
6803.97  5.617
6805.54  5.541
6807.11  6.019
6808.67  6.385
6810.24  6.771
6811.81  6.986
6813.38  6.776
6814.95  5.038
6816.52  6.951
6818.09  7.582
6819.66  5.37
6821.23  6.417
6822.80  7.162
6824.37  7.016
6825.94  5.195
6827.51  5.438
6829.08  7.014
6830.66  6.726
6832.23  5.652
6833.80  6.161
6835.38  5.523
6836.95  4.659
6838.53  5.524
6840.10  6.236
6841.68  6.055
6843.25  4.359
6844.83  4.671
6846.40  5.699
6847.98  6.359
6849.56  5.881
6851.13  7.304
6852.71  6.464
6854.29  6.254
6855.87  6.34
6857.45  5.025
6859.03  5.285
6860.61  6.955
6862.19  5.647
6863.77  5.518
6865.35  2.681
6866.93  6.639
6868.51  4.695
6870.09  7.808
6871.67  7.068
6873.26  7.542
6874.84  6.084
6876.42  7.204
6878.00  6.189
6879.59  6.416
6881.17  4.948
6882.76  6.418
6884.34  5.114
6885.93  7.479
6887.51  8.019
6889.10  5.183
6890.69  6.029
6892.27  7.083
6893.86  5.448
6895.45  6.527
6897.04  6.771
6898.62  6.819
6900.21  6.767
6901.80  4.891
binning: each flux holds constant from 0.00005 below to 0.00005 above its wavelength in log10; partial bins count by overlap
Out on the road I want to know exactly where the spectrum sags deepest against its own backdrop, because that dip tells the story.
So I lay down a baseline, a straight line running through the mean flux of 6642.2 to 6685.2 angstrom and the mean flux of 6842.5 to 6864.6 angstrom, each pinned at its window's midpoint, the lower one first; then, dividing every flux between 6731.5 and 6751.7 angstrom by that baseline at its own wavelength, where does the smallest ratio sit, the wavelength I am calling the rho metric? 6738.49 angstrom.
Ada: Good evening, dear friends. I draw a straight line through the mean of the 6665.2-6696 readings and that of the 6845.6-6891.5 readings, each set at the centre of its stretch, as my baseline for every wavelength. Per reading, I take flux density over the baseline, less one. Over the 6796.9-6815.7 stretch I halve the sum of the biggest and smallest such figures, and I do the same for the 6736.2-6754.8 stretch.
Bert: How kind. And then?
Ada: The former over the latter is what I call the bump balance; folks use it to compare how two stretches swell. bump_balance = -2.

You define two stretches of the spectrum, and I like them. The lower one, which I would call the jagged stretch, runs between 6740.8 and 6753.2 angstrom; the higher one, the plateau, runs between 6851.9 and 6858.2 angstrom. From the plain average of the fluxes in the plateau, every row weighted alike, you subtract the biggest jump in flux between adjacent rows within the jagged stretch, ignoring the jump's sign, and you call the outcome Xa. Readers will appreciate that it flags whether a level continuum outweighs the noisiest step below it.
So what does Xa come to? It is 3.7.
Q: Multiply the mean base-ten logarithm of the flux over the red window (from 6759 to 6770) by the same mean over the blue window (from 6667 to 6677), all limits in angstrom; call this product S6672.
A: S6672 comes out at 0.642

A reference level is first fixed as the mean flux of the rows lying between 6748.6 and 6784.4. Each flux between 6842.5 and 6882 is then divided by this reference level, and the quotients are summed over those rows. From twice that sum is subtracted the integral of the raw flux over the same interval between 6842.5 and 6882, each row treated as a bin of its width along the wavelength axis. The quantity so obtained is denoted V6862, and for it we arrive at -188.1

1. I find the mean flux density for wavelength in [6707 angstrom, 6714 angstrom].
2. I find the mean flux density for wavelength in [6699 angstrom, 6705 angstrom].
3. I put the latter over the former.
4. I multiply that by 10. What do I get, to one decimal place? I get 9.9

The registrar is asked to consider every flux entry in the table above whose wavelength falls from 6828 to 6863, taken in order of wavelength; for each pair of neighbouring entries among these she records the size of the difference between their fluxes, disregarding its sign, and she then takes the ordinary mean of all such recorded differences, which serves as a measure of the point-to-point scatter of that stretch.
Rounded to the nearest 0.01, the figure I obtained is 0.78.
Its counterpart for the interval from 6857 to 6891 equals 1.48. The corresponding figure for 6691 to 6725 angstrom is 0.76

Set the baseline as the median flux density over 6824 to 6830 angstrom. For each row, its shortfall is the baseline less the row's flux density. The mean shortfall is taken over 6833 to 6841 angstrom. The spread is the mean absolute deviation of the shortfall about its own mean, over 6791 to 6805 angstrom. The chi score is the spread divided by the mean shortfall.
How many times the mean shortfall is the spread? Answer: 1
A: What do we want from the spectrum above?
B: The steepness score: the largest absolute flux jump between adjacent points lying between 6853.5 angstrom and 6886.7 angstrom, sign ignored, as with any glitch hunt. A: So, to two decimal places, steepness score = 3.96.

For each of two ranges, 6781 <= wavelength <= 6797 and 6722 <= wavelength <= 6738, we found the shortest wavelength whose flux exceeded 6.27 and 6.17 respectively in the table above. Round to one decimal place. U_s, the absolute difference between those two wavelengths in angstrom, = 56.0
